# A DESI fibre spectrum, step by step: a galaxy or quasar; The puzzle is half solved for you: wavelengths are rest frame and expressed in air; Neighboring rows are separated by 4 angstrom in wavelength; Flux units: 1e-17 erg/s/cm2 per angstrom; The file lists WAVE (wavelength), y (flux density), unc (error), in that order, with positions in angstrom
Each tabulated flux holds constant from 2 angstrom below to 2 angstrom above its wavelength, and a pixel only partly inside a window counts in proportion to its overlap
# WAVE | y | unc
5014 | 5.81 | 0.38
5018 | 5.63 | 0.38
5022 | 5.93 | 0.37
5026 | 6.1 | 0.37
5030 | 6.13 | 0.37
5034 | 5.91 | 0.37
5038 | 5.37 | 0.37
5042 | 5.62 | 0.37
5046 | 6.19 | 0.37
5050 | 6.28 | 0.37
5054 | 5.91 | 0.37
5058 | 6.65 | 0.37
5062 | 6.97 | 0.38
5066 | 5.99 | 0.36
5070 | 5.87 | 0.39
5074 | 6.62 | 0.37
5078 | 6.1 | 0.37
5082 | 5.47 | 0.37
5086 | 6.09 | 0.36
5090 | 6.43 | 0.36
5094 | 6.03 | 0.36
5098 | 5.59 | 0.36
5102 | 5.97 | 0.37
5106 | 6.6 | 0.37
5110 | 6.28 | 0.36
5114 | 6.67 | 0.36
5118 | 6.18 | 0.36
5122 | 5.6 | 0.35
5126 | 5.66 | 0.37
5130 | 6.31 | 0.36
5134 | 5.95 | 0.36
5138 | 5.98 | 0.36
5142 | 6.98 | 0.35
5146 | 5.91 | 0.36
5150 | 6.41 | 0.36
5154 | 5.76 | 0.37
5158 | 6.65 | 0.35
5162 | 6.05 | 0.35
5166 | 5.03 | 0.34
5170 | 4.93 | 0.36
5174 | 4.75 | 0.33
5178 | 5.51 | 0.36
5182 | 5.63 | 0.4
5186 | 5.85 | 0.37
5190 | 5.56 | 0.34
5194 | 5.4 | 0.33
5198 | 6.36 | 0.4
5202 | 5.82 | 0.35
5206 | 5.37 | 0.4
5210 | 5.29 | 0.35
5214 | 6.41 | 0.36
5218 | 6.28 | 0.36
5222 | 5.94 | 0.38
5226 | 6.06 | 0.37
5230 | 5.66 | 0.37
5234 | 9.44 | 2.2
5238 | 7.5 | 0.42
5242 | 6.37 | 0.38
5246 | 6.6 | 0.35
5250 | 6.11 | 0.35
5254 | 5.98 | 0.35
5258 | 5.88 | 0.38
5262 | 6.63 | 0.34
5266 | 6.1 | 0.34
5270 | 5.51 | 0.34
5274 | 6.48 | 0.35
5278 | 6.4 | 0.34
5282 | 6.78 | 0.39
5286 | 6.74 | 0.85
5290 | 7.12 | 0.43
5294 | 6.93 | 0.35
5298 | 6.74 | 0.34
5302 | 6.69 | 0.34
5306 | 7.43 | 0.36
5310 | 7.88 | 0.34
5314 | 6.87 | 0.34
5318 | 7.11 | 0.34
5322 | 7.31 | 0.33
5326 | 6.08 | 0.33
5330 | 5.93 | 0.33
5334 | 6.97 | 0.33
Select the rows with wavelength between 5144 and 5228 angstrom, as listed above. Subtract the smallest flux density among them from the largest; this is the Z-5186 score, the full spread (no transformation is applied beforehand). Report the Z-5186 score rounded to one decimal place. 1.9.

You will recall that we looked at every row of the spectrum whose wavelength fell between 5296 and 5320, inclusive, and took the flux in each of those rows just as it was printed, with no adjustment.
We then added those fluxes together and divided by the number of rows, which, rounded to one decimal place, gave 7.1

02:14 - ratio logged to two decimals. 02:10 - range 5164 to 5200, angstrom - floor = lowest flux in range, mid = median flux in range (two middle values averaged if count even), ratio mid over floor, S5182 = 1.16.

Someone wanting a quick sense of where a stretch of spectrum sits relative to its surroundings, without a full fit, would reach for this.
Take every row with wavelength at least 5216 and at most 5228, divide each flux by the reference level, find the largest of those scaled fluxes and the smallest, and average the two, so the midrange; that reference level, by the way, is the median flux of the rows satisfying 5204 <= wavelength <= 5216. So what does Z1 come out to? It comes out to 1.14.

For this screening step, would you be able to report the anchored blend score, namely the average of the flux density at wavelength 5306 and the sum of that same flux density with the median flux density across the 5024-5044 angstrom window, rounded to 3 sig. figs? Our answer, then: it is 10.4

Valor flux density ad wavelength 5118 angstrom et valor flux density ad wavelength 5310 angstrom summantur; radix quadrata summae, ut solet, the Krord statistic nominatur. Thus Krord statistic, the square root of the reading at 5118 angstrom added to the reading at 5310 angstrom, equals 3.750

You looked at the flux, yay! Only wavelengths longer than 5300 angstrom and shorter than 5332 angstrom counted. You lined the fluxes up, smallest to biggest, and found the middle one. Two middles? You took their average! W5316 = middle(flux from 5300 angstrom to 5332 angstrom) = 7.0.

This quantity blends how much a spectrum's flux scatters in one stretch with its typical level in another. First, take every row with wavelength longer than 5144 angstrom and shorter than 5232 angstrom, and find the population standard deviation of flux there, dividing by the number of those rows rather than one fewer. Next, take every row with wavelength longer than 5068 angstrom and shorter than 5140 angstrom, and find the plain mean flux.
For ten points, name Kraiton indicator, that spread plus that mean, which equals 6.6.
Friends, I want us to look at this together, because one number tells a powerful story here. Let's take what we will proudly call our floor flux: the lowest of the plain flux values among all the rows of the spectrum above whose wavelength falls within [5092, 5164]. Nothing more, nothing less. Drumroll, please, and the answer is 5.59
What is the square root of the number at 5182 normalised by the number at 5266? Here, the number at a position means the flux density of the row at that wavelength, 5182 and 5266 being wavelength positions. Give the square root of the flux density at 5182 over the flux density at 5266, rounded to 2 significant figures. 0.96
